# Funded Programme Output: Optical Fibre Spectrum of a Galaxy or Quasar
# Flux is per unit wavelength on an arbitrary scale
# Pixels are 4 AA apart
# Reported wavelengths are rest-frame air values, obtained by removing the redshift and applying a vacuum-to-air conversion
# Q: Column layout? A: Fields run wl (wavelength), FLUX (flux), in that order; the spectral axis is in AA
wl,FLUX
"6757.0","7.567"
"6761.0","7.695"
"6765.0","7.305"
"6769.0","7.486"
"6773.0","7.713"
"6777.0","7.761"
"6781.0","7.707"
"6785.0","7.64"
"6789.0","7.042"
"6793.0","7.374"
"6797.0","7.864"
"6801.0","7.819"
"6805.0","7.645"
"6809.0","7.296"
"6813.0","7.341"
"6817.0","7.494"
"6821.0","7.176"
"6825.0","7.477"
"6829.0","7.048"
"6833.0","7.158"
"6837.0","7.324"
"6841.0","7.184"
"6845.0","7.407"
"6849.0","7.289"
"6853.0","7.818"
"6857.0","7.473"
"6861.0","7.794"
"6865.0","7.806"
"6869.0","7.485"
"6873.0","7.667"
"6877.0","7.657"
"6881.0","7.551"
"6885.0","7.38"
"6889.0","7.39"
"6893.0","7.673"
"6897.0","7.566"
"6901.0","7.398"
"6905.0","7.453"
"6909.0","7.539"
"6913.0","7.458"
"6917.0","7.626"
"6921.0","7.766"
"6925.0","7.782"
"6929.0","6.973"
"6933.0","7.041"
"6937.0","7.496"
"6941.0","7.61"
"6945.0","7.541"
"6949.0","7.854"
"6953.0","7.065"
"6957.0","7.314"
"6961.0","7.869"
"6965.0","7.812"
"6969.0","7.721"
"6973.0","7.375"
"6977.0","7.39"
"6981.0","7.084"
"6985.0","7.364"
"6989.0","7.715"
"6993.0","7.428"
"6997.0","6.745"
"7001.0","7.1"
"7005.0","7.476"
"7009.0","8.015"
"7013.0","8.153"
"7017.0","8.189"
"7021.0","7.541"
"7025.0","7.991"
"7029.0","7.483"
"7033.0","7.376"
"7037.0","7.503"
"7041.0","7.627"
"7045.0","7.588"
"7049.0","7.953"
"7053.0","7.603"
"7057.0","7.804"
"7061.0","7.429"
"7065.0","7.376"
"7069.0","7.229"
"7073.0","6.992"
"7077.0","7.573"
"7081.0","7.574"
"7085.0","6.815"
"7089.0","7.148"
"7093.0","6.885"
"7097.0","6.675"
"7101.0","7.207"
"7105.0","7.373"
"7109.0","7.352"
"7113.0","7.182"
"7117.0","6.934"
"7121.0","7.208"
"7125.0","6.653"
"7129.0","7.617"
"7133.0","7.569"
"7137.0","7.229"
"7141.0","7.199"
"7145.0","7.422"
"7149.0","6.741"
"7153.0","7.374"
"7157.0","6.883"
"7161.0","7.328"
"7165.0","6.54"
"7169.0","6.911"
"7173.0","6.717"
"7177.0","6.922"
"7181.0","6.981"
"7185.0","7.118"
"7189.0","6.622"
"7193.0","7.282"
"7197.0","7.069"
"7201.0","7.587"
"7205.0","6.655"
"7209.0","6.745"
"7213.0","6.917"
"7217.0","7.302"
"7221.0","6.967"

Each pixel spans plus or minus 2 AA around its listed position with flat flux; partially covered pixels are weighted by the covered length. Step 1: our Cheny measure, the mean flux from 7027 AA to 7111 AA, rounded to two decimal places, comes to 7.36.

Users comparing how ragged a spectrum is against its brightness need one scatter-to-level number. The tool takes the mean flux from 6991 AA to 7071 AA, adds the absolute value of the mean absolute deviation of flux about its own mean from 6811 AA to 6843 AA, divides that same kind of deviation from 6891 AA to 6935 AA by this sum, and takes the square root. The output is 0.159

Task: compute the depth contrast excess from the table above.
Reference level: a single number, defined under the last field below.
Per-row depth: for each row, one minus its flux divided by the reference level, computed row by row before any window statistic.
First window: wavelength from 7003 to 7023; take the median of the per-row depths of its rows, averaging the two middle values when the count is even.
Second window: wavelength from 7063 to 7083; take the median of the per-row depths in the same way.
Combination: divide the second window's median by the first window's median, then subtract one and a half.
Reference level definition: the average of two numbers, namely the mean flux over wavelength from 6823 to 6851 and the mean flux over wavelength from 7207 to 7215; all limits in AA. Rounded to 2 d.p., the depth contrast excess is -1.16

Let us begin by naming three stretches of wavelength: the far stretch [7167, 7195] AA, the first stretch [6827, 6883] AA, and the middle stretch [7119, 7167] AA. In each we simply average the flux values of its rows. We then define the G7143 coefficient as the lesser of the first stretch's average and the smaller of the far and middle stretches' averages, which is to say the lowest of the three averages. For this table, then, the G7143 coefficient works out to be 6.94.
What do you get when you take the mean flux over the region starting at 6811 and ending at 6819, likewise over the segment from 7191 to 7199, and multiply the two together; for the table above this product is 53.2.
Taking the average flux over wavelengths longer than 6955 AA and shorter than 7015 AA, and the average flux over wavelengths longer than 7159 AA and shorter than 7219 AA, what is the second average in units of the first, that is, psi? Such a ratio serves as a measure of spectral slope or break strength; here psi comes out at 0.93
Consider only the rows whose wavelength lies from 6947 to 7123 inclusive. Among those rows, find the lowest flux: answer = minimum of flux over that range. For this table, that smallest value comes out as 6.675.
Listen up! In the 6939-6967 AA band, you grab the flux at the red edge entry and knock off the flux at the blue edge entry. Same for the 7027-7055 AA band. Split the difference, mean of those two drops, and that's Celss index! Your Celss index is 0.16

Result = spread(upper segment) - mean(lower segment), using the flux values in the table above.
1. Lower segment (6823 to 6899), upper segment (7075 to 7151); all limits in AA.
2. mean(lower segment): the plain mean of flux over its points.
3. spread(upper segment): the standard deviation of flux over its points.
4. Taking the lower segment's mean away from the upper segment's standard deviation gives -7.17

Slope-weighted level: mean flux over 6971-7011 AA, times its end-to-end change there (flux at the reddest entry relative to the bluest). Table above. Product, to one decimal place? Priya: 4.7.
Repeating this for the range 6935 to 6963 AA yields 2.8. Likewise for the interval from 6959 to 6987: -3.8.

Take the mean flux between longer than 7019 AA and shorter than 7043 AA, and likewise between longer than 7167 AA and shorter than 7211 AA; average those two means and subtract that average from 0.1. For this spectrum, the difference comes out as -7.18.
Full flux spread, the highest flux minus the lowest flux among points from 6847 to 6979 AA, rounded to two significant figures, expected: 0.90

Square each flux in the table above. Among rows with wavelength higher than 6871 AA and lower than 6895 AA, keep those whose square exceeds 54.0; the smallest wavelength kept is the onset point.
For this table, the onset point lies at 6873.0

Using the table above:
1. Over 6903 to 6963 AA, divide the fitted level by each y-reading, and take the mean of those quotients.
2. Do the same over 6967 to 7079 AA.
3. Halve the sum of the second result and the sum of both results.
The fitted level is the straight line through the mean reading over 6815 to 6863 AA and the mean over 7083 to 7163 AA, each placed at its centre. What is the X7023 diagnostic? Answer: 1.450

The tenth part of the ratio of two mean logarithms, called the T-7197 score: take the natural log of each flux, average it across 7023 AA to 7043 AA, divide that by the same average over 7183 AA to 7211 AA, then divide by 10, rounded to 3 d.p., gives 0.104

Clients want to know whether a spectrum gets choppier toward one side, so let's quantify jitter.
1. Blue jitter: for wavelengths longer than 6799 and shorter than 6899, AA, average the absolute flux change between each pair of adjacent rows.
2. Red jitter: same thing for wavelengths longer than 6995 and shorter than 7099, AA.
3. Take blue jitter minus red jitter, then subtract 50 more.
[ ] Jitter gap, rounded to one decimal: -50.1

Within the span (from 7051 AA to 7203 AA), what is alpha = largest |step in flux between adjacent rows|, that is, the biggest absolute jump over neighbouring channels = 0.96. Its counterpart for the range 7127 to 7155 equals 0.68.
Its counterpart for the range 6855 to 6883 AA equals 0.32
